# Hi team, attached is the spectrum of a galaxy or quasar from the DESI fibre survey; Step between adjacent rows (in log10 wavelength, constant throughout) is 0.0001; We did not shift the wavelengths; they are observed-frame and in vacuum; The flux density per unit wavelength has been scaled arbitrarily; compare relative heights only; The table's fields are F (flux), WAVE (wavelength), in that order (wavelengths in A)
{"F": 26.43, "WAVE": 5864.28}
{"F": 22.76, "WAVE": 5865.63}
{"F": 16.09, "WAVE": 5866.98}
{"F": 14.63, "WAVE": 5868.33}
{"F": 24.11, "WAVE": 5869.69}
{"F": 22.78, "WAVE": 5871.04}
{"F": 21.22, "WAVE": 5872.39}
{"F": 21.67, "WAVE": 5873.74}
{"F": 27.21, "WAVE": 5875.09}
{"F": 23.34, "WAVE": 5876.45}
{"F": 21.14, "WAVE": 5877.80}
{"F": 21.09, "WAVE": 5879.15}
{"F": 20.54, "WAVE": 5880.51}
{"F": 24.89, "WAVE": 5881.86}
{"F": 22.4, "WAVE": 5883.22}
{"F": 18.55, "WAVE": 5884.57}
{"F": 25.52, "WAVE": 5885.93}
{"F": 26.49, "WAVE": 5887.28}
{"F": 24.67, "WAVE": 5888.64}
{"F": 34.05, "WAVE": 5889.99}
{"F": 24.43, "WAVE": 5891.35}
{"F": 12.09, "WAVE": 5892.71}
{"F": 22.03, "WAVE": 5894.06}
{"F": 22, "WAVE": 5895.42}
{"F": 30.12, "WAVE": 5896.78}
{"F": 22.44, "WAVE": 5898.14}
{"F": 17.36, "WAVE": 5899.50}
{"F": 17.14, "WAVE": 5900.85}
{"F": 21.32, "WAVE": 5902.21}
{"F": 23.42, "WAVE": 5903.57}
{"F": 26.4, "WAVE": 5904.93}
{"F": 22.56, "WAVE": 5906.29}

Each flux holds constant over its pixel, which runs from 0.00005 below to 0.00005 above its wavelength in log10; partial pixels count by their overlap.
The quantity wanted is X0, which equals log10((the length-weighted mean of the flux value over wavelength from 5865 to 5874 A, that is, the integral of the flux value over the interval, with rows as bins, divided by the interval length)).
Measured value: 1.310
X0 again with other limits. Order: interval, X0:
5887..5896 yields 1.372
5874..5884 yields 1.359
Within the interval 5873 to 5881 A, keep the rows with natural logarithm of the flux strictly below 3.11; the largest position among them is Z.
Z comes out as 5880.51 A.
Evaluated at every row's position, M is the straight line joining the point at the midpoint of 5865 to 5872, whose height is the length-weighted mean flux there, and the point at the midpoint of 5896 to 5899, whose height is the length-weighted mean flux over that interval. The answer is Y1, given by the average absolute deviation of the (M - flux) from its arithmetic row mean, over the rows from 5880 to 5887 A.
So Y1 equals 2.2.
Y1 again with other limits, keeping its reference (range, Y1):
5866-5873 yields 3.2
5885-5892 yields 2.7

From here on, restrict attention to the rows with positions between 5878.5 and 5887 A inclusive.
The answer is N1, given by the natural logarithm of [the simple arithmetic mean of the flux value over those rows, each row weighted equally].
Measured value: 3.099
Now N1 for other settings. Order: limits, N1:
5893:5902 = 3.084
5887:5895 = 3.176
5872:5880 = 3.118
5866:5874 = 3.000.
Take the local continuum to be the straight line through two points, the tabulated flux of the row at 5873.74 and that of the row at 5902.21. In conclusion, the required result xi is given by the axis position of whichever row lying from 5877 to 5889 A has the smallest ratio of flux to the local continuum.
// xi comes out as 5884.57 A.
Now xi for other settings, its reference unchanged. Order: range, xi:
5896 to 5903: 5900.85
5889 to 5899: 5892.71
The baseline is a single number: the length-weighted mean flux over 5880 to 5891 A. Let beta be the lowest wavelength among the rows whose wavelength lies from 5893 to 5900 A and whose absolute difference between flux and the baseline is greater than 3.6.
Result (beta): 5896.78 A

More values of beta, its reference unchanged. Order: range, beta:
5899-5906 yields 5899.50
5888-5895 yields 5889.99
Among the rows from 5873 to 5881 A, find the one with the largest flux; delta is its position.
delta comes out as 5875.09 A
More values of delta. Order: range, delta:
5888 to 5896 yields 5889.99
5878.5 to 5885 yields 5881.86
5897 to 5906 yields 5904.93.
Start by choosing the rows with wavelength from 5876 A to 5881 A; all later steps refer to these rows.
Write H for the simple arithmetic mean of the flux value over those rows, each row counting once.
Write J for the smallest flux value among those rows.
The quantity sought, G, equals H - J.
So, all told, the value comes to 1.0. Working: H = 21.5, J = 20.54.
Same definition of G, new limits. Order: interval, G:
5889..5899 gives 11.8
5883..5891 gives 6.7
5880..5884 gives 2.1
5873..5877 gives 2.4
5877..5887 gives 3.5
